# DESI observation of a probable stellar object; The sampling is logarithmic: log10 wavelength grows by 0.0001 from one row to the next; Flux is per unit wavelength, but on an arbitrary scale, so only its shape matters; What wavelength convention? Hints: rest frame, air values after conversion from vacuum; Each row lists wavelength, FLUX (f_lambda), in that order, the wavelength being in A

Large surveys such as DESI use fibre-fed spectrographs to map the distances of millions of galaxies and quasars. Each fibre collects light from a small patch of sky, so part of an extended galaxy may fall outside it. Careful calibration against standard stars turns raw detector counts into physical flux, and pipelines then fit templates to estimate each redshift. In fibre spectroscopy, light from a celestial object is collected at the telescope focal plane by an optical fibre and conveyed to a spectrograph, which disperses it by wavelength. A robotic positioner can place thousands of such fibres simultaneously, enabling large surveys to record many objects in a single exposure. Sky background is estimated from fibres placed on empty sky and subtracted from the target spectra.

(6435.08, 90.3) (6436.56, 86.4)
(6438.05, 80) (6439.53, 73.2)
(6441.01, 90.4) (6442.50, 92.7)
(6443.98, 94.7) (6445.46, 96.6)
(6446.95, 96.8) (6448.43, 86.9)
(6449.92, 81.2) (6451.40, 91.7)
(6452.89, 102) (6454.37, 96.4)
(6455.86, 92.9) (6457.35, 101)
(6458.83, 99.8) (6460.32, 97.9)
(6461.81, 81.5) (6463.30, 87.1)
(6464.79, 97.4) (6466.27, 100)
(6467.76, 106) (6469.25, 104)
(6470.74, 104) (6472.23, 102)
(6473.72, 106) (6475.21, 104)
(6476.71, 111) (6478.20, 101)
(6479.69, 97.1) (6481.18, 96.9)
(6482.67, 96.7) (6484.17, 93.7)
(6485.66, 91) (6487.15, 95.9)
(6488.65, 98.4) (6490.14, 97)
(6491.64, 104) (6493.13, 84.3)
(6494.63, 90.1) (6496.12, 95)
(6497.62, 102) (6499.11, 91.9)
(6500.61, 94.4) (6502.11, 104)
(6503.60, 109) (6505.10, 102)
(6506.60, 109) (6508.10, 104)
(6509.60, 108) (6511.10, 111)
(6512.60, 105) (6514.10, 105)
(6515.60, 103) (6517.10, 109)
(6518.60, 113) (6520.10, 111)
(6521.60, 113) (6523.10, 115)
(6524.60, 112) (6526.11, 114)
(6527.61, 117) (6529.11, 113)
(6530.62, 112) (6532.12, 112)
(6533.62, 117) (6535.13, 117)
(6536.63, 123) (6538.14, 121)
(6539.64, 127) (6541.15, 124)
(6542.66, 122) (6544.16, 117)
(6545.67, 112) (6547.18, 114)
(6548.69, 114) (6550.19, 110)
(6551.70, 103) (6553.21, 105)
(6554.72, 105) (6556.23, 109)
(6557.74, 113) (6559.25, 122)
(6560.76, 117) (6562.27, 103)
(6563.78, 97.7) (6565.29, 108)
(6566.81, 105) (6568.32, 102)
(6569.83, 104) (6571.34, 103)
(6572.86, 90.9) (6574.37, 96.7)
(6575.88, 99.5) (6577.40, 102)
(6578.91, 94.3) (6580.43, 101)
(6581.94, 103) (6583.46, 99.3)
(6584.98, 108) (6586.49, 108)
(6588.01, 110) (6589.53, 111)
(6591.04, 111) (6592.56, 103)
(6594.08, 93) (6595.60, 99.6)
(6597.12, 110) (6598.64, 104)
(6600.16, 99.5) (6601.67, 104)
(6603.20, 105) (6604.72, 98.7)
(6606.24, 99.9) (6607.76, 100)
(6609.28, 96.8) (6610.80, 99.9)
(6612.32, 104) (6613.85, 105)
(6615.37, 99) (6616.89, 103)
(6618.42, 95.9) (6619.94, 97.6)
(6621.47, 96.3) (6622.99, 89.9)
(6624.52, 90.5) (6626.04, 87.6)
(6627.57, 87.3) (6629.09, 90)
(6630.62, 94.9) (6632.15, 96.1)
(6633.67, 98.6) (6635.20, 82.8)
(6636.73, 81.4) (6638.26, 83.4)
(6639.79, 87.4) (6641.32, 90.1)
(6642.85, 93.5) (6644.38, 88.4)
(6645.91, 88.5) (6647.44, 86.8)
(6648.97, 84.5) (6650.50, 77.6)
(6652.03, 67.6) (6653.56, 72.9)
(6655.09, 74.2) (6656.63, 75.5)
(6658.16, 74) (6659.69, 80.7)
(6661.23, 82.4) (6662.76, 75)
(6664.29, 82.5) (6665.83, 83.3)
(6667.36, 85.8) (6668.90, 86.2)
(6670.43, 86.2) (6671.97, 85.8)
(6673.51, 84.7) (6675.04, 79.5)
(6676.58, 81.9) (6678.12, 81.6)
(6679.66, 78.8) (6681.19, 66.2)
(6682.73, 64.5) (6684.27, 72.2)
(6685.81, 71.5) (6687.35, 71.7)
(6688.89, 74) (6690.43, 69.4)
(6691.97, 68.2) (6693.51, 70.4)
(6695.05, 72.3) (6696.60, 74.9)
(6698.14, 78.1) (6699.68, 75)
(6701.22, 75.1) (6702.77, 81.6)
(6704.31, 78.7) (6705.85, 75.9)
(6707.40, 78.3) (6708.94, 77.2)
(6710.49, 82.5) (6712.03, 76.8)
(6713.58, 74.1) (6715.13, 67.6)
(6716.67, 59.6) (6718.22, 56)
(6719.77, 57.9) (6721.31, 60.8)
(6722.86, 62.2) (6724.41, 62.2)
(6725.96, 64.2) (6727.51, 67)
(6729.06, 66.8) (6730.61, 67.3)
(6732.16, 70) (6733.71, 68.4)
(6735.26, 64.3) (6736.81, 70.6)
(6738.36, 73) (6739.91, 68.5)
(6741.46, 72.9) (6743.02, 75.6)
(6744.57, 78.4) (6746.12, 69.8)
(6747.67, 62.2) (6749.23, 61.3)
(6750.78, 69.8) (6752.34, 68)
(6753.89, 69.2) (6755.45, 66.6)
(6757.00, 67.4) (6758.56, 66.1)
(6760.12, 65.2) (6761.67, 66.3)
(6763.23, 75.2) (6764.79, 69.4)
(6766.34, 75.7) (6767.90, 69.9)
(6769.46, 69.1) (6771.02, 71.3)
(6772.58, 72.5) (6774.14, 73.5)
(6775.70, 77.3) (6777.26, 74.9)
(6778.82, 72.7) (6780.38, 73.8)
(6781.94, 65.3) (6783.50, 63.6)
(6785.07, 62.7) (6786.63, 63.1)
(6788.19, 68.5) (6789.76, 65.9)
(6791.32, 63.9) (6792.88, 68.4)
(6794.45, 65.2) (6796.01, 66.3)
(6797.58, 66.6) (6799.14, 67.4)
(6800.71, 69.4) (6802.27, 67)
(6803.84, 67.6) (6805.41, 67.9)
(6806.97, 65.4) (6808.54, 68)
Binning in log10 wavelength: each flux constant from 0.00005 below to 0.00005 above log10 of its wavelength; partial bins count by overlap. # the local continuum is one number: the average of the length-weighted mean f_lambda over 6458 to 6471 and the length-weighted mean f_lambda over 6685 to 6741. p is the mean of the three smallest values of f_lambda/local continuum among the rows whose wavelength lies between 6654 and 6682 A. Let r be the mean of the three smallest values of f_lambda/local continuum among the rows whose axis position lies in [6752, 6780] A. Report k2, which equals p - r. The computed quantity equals 0.1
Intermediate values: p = 0.85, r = 0.79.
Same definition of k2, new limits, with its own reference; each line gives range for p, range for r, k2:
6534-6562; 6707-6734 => 0.6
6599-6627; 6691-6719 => 0.3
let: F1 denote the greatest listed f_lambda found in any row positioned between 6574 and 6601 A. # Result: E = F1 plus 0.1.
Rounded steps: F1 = 111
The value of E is 111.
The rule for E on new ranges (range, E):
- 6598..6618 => 105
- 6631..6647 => 99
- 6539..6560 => 127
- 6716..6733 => 70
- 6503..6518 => 111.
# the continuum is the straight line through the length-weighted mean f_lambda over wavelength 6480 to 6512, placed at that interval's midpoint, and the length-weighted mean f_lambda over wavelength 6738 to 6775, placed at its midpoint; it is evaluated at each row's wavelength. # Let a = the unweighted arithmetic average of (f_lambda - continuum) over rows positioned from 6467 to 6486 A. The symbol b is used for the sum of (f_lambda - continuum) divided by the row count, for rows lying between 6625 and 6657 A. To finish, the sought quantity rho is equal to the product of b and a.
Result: 0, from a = 0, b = 2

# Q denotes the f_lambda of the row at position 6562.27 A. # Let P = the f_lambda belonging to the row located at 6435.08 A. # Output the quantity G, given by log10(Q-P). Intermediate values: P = 90.3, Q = 103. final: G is 1.1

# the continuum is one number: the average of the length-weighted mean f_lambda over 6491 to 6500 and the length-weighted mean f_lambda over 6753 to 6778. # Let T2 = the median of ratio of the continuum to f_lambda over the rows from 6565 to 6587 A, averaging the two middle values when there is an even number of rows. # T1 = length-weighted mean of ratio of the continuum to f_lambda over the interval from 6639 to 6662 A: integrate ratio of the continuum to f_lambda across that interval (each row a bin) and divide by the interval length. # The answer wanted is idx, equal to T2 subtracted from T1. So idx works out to 0.21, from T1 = 1.02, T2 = 0.81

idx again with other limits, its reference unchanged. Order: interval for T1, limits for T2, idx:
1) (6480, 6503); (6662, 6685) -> -0.14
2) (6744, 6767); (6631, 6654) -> 0.26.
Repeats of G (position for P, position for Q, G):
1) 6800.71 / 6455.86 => 1.4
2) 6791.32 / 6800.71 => 0.7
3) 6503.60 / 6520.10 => 0.3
